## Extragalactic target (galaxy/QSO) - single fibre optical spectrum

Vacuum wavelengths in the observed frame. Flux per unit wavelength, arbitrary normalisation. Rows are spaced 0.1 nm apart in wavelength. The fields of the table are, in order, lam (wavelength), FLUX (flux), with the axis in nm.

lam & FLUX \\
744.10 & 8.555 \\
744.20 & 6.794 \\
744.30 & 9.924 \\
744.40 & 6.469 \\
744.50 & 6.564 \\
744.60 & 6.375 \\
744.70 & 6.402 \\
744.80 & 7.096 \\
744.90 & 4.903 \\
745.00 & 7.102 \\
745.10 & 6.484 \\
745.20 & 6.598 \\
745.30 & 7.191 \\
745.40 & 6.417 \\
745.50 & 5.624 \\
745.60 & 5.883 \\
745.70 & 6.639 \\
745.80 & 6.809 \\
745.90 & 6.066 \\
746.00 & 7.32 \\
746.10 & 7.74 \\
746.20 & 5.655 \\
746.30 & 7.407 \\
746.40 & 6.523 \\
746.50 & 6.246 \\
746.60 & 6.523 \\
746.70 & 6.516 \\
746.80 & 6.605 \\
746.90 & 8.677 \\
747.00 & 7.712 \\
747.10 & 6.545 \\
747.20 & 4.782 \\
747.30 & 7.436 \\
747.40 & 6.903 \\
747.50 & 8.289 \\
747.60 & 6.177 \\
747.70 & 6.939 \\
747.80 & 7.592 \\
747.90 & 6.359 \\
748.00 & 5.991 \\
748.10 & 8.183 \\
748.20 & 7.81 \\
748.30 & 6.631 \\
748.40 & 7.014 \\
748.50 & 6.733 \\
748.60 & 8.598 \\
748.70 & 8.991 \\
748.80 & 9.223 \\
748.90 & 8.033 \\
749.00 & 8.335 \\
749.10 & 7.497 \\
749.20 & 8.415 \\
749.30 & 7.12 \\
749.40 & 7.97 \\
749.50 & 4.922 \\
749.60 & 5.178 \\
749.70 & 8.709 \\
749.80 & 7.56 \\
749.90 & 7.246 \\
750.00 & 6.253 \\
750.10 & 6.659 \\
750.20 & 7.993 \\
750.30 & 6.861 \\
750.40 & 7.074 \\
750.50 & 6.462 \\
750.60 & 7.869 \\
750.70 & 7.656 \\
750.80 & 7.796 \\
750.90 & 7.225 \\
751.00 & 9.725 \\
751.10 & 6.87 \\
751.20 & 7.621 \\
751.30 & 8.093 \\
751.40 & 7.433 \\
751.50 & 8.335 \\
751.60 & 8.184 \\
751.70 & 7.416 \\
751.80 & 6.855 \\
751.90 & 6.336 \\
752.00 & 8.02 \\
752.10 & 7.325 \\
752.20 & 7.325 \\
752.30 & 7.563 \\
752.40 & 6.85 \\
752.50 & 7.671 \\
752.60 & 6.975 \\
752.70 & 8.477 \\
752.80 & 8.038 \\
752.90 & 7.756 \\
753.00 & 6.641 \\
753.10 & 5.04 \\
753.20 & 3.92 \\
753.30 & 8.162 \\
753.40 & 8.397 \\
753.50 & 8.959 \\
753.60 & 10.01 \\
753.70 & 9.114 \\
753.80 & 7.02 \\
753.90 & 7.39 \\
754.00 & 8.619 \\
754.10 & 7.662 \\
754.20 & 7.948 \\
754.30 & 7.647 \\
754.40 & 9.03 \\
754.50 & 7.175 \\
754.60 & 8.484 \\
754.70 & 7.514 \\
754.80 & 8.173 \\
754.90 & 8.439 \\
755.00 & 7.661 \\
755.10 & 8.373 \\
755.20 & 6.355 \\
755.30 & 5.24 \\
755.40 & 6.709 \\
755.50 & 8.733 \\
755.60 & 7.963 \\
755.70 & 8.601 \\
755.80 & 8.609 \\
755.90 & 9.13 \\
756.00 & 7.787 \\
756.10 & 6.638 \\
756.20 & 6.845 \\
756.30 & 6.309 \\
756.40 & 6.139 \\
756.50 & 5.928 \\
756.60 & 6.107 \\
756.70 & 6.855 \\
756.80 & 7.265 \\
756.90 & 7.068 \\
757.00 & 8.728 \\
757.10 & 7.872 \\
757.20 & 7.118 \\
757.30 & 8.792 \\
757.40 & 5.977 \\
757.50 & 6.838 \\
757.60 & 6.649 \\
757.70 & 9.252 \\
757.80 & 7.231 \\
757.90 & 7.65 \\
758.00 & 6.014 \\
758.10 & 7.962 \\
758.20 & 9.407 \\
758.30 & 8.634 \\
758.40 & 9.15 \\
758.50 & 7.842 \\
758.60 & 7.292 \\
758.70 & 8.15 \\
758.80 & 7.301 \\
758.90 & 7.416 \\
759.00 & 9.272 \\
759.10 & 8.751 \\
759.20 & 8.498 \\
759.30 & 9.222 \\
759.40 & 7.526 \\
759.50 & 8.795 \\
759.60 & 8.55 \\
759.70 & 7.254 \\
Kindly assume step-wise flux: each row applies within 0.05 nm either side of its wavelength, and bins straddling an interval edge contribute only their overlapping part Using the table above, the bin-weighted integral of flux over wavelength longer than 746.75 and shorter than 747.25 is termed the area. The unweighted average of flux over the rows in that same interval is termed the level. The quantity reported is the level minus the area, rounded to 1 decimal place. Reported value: 3.4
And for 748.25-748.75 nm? 3.8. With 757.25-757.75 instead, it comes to 3.8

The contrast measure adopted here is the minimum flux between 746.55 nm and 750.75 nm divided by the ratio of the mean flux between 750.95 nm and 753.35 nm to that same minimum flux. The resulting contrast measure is 3.1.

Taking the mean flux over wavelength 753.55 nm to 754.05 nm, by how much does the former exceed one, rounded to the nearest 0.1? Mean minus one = 7.4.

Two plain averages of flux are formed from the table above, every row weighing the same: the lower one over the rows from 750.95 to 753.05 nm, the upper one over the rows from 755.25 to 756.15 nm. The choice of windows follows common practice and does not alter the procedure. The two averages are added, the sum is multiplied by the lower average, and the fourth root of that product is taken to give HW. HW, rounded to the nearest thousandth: 3.284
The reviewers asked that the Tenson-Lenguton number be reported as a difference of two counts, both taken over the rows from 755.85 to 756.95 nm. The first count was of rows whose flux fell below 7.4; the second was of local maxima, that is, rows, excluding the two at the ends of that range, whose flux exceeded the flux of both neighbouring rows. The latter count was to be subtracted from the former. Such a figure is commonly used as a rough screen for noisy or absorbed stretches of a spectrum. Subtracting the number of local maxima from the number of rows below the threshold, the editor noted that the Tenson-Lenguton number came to 7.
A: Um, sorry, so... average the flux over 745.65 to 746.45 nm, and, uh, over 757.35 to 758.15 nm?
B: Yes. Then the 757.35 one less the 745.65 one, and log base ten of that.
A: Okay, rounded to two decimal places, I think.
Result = -0.37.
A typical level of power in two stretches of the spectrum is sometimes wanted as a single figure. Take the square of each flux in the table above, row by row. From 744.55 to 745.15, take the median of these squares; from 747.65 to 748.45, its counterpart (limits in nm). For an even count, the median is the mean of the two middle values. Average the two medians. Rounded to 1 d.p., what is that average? 45.1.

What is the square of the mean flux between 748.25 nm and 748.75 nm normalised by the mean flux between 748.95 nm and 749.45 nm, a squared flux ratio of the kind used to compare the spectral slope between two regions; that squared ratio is 0.93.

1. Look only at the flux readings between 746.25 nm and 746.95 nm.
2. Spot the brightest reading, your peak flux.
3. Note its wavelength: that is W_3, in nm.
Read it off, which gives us 746.90 nm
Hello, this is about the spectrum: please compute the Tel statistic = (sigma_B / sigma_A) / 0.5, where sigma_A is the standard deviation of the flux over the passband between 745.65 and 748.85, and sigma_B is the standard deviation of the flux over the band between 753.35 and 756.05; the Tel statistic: 1.97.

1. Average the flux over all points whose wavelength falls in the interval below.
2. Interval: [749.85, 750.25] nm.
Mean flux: 7.0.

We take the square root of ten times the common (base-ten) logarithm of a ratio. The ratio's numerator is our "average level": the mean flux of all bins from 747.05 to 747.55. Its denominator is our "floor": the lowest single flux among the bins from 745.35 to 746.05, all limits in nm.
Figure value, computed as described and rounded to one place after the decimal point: 0.9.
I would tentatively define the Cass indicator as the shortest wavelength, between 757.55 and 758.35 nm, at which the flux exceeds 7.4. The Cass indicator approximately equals 757.70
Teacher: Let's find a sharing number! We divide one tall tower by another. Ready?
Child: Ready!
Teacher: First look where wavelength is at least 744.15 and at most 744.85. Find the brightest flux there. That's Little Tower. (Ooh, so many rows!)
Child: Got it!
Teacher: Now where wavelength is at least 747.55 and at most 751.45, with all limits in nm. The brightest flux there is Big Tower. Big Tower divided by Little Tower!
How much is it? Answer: 0.98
